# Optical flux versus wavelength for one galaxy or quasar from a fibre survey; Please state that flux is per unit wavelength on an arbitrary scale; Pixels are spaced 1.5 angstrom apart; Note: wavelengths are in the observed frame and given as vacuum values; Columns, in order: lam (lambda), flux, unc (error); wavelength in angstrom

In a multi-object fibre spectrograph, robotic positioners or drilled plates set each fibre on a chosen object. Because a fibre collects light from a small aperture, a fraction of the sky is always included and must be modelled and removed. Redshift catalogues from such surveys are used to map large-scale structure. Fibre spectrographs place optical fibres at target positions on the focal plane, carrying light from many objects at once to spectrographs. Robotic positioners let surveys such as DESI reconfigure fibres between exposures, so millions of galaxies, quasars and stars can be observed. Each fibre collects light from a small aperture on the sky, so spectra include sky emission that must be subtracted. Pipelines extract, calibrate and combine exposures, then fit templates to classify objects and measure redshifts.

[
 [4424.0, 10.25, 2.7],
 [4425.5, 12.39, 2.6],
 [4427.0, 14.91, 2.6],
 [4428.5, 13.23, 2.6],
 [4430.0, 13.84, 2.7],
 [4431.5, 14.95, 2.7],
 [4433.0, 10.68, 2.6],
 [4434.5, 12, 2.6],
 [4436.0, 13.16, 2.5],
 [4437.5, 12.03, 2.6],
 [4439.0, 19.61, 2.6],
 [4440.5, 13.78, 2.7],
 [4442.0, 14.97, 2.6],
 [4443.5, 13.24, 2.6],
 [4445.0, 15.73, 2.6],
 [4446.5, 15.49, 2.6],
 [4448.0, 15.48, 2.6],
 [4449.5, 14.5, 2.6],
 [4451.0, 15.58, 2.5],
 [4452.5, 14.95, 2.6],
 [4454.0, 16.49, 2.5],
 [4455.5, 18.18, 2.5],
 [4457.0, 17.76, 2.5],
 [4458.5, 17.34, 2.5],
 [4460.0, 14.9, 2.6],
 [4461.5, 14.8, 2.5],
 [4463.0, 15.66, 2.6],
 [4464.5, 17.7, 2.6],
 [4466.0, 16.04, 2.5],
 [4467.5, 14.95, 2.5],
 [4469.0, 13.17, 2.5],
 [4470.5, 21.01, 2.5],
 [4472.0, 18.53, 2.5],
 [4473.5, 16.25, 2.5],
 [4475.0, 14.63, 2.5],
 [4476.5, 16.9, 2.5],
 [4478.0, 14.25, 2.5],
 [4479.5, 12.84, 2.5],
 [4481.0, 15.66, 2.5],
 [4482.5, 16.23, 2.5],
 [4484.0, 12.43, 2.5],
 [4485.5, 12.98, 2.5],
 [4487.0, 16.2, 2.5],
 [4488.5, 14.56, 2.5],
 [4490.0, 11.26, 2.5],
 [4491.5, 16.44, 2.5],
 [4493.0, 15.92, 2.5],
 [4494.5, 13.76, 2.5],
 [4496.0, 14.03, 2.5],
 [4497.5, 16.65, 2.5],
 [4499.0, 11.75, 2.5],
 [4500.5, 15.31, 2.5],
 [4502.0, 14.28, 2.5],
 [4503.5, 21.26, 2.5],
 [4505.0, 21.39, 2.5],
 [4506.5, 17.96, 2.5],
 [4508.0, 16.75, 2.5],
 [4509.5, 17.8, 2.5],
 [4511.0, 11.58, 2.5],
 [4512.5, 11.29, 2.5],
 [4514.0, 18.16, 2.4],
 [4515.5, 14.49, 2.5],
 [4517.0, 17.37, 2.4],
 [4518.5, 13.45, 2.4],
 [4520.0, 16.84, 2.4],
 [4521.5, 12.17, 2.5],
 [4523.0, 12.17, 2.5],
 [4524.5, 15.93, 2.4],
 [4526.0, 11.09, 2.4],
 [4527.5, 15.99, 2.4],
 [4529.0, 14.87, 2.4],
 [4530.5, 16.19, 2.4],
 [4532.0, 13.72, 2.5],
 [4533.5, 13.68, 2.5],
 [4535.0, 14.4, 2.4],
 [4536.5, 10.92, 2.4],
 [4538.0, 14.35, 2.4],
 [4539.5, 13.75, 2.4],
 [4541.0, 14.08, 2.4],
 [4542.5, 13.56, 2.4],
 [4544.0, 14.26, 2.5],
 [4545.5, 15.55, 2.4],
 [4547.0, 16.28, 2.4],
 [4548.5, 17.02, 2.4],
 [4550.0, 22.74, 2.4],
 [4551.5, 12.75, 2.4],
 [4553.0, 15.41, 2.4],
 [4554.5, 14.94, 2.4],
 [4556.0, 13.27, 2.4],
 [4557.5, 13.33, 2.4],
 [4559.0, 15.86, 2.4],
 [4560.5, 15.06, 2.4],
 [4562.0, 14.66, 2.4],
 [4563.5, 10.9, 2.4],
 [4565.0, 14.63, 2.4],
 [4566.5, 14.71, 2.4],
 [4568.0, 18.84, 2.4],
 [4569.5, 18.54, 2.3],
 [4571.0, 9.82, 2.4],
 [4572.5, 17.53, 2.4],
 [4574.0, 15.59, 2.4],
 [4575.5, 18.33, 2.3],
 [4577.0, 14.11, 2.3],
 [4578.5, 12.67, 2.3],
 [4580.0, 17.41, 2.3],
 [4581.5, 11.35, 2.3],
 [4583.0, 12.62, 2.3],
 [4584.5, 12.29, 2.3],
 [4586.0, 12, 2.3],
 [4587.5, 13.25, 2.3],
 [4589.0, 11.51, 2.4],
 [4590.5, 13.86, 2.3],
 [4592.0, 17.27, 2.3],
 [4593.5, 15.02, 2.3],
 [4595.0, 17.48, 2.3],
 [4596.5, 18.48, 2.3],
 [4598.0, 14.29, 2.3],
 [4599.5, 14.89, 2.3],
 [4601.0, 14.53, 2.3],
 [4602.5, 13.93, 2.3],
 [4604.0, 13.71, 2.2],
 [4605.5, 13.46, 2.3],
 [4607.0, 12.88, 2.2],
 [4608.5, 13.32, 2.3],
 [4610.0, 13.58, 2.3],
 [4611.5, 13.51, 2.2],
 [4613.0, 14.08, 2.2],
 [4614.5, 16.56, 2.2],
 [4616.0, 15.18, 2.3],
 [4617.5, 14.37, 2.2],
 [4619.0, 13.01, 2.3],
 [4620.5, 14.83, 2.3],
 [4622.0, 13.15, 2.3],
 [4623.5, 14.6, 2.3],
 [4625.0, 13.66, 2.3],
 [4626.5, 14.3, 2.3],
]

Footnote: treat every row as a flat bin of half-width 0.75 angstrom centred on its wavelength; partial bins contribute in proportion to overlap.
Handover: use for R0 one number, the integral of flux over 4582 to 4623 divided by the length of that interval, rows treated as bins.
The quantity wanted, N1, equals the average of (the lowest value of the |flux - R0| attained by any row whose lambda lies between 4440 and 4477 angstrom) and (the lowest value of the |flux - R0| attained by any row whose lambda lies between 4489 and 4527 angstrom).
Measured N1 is 0.22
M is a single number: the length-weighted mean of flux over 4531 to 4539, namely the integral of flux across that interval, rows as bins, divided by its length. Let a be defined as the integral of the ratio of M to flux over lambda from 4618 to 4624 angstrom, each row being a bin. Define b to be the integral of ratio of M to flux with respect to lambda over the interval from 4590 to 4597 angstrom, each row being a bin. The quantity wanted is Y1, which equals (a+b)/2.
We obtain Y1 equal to 5.8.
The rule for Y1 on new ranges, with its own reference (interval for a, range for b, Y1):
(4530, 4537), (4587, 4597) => 8.0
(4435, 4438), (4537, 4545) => 5.5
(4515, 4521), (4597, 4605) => 6.4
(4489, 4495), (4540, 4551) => 7.6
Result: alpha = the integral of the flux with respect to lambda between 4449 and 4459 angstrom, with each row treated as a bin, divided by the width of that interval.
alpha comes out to 16.42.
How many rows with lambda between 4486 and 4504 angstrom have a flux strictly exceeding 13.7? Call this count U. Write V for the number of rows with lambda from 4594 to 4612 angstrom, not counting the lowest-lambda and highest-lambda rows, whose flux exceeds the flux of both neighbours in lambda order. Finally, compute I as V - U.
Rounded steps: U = 10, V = 3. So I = -7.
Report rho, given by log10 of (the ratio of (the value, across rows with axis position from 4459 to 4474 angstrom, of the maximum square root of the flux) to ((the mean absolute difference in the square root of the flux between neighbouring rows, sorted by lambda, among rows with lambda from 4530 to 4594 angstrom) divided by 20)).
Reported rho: 2.46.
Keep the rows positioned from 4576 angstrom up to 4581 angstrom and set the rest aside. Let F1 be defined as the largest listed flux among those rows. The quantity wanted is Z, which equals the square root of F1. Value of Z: 4.17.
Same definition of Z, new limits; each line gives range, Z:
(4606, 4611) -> 3.69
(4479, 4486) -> 4.03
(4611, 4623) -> 4.07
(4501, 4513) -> 4.62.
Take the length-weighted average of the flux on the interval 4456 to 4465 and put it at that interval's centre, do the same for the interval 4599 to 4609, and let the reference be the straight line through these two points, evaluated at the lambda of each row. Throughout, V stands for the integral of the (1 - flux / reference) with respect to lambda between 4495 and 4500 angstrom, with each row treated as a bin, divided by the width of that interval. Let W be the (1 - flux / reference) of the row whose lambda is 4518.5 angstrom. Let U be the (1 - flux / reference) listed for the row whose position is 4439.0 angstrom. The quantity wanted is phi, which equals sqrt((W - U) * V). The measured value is 0.169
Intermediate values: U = -0.17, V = 0.10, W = 0.12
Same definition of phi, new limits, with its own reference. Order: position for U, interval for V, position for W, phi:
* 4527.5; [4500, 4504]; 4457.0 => 0.044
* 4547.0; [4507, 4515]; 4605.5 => 0.047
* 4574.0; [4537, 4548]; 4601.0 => 0.031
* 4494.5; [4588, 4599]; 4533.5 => 0.059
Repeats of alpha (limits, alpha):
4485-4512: 15.53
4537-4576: 15.17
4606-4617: 14.15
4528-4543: 13.99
